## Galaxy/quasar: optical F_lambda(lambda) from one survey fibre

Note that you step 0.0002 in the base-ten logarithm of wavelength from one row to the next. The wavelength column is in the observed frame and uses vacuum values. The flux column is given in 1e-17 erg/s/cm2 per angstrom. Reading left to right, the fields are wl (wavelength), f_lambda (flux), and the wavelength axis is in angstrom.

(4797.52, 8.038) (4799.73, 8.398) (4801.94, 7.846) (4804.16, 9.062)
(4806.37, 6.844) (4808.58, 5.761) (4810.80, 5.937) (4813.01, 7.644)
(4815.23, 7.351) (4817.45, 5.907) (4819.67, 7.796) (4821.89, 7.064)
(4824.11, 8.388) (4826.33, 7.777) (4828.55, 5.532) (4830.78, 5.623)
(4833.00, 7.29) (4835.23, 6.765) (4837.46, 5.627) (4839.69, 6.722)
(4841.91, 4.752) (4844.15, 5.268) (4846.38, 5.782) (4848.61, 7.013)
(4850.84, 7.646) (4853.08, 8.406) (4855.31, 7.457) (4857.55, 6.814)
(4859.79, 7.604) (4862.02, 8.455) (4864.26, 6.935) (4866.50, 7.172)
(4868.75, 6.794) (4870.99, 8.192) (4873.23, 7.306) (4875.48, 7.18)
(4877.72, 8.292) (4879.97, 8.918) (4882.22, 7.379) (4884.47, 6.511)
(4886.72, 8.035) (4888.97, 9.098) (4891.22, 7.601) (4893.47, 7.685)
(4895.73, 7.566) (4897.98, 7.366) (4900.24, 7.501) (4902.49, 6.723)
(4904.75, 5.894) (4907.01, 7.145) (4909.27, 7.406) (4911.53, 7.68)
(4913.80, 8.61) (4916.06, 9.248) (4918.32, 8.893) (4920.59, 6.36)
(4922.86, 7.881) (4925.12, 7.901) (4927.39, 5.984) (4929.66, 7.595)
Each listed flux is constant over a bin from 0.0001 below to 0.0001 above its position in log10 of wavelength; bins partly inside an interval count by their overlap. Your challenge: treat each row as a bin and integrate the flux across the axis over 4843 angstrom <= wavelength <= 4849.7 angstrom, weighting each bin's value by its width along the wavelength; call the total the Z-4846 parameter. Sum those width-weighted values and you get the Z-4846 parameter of 40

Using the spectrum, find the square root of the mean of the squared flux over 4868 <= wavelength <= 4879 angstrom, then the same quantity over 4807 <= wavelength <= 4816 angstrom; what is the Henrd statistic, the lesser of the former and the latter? 6.73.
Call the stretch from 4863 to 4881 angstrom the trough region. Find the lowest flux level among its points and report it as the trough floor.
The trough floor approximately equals 6.794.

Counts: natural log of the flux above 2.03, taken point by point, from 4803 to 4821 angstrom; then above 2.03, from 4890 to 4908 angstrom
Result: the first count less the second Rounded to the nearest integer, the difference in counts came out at 2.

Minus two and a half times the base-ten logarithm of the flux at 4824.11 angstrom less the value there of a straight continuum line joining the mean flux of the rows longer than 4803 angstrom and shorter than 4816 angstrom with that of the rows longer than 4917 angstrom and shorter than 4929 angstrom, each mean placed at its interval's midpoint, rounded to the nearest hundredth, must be -0.24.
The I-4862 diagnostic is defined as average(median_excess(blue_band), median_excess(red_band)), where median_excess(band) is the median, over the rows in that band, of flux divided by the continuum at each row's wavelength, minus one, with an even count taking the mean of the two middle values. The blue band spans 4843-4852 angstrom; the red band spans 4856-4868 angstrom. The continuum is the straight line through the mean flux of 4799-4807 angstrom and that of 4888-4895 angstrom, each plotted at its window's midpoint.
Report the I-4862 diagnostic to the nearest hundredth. -0.16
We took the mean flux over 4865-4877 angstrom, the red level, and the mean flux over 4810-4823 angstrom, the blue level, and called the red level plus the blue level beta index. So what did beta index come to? 14.3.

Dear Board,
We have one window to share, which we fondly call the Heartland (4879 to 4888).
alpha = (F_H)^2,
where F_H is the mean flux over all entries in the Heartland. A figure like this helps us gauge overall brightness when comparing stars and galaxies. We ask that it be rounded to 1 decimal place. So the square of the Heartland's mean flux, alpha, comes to 59.5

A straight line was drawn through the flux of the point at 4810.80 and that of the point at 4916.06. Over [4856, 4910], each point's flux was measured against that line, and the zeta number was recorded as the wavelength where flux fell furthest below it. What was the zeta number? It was 4904.75 angstrom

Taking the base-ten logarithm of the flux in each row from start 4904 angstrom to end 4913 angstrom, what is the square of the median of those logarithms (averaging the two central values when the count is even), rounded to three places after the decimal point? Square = 0.743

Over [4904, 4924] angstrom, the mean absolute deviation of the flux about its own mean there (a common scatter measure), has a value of 0.87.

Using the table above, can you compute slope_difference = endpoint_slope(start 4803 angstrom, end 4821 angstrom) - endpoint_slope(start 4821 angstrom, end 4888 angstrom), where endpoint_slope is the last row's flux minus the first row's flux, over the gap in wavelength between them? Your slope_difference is -0.10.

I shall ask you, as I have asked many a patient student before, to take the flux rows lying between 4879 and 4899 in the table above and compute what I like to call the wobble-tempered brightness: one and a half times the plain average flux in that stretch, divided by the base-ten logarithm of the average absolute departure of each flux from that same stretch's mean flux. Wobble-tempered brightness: -51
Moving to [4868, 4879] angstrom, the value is -44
